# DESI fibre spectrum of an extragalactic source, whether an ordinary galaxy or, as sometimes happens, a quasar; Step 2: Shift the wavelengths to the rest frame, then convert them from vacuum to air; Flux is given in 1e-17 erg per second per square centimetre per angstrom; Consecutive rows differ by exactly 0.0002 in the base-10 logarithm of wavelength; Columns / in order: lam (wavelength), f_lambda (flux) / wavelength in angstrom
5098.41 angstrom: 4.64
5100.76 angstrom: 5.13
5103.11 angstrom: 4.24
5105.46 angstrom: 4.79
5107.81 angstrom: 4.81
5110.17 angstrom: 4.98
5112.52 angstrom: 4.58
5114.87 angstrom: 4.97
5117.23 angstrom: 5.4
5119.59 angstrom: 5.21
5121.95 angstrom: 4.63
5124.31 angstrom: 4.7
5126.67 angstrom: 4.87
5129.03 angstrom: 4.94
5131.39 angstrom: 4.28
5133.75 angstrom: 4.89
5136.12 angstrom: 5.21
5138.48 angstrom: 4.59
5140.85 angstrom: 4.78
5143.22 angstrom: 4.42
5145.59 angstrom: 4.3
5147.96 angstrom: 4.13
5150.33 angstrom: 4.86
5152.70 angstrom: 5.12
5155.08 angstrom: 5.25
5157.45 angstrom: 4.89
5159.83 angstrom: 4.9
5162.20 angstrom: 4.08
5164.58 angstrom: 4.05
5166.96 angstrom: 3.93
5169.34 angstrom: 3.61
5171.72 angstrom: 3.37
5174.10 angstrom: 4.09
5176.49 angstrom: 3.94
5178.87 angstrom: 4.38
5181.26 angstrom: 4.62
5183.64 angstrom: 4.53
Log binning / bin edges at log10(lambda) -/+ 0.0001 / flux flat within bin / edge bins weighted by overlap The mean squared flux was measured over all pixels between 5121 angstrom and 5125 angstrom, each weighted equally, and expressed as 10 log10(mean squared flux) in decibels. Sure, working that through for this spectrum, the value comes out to 13.4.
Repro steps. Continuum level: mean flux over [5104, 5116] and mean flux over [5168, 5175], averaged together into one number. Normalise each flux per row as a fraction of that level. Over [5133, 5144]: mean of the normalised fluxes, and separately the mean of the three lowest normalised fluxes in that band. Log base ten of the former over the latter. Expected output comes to 0.017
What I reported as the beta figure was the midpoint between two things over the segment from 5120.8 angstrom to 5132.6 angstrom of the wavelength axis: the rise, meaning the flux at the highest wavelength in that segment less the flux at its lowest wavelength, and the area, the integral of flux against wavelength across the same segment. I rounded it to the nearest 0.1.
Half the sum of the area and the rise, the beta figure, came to 27.5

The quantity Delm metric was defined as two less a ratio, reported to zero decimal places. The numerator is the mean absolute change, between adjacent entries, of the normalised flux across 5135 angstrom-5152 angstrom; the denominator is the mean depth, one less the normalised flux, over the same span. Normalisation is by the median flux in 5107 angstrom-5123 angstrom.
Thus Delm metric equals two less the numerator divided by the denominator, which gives 1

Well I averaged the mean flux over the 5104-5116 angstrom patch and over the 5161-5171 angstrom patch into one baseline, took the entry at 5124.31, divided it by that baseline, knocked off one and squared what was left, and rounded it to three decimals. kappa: 0.006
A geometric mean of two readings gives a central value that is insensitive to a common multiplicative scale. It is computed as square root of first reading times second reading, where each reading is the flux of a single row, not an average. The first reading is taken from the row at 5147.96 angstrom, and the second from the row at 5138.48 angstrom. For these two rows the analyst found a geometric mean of 4.4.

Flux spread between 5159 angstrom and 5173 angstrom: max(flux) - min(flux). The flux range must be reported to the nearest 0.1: 1.5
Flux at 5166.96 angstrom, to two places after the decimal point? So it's 3.93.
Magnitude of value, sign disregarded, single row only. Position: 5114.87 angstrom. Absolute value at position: 5.0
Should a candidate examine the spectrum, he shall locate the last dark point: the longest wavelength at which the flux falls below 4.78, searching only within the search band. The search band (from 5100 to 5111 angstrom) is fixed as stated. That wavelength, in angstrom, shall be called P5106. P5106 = 5103.11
